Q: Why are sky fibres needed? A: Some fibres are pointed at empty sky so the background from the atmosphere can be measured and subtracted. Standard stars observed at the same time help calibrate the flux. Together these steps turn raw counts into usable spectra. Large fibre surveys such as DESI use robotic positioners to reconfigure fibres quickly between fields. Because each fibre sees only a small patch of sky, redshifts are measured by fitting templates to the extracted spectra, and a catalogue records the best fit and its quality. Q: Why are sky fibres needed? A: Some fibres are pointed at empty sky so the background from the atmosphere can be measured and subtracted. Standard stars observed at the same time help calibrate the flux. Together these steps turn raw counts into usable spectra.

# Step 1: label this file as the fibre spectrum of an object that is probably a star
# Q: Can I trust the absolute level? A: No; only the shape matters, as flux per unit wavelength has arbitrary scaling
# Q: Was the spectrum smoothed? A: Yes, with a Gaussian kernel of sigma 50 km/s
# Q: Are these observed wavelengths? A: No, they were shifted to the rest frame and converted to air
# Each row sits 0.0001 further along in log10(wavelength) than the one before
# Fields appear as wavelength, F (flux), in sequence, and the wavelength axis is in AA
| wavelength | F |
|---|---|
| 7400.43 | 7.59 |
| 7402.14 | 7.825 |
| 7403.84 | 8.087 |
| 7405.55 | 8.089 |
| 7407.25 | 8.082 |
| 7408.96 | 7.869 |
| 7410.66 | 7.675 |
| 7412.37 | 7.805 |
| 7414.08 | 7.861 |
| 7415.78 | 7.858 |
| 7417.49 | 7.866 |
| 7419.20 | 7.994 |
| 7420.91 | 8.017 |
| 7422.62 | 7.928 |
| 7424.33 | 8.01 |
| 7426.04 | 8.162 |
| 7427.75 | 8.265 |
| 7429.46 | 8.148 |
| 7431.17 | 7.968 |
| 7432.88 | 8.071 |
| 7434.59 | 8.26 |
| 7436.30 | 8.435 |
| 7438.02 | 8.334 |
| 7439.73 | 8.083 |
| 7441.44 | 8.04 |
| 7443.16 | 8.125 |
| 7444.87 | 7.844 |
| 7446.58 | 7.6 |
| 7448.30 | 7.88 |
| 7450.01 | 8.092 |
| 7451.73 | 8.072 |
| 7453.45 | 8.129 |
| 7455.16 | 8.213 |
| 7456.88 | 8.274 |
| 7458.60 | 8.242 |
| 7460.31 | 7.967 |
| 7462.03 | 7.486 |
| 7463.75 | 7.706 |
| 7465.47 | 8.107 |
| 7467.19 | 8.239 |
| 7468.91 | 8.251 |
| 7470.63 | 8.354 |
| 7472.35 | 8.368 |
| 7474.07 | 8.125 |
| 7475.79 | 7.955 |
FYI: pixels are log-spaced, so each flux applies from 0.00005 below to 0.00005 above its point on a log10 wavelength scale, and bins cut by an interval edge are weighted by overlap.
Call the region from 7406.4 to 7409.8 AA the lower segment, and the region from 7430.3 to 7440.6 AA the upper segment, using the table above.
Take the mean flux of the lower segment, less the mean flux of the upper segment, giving -0.22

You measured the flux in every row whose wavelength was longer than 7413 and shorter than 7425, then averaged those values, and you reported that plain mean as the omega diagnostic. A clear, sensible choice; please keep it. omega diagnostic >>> 7.93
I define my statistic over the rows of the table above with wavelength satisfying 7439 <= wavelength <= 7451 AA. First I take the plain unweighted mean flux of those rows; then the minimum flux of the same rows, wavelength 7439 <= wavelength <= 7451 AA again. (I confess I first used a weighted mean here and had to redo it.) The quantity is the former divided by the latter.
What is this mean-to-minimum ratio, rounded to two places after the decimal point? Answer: 1.05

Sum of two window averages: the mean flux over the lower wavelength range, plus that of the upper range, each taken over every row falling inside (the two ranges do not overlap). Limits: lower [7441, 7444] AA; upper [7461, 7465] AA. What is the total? 15.7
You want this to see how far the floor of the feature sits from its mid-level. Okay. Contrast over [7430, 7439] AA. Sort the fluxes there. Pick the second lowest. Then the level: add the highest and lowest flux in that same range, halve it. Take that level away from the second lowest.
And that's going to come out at -0.13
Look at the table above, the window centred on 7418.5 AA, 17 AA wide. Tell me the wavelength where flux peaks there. 7426.04 AA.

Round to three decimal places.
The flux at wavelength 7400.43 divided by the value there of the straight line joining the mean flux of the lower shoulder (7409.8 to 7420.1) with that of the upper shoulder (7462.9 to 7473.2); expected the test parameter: 0.979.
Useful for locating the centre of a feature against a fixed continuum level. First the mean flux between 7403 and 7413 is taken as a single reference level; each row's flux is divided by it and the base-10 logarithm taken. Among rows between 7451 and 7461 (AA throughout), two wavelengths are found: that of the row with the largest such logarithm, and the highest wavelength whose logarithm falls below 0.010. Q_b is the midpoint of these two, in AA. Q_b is 7458.6 AA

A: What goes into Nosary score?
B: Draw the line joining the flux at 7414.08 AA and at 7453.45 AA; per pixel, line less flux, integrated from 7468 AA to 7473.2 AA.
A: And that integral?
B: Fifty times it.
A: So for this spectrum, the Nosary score -20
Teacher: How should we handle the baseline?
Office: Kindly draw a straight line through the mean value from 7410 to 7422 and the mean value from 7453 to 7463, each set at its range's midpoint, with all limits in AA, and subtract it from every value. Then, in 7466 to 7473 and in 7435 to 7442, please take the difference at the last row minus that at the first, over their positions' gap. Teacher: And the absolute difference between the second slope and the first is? 0.10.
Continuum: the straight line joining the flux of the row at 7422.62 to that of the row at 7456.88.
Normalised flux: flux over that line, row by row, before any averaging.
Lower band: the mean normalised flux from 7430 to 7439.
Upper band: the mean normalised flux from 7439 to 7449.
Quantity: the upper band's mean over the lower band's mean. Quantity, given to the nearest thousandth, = 0.954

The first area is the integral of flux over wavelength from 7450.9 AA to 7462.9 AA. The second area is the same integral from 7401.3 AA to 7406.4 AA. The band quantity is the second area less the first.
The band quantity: -56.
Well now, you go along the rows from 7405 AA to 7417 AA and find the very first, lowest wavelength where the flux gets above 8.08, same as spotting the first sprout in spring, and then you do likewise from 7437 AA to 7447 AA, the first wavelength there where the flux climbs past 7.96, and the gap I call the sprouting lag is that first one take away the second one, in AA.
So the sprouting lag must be -32.5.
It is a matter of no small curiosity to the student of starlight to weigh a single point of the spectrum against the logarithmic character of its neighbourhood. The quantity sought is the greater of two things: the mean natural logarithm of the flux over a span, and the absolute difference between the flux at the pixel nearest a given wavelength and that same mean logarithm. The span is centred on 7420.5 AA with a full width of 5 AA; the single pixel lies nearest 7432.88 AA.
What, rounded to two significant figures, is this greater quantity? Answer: 6.0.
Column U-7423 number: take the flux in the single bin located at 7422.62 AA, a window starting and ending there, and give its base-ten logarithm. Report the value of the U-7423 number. 0.899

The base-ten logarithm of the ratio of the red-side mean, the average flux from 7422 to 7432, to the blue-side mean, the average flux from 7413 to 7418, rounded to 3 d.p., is 0.012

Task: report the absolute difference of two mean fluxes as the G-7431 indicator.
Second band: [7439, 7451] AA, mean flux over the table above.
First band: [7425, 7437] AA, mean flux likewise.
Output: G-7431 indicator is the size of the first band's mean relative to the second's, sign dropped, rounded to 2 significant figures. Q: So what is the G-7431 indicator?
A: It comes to 0.23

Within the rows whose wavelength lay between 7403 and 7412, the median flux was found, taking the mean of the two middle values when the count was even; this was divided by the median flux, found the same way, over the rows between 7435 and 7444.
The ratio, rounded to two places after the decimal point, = 0.99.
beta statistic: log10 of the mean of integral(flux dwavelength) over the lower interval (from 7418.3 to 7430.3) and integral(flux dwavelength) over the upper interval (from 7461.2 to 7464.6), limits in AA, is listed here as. 1.79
